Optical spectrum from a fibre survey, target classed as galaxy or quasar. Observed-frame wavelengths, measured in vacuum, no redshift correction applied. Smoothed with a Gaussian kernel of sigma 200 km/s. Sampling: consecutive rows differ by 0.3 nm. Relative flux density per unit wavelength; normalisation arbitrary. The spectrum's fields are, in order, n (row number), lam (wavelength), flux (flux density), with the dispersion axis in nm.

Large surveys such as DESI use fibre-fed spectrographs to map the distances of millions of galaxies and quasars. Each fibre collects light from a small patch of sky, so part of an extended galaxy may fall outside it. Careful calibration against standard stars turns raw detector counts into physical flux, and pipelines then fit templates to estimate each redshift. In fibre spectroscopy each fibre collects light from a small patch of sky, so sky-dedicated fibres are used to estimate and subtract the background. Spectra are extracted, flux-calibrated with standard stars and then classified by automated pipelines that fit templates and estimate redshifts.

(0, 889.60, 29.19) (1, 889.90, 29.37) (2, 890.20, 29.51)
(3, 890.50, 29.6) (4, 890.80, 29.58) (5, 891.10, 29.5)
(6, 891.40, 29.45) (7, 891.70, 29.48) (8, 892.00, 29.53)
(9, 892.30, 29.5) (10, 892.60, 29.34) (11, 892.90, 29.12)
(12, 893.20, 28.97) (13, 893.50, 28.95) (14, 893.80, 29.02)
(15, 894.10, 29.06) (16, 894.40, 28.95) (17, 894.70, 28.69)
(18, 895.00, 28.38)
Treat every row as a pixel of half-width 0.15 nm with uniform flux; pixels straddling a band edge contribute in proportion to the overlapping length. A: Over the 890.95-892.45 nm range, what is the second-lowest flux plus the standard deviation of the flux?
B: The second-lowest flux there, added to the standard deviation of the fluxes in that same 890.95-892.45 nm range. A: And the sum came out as 29.5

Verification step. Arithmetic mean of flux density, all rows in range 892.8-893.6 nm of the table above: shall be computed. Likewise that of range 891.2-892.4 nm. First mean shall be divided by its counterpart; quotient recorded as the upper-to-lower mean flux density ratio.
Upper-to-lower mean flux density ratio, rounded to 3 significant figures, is 0.984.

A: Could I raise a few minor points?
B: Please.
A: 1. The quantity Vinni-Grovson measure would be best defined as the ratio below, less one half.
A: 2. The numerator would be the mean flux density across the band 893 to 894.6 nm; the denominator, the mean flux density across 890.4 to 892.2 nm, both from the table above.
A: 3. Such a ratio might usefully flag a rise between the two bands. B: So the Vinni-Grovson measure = 0.482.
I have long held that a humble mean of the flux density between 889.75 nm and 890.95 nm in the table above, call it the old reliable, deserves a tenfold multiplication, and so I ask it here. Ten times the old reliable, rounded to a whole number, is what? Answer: 295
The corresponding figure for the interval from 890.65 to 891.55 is 295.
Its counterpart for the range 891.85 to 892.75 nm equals 295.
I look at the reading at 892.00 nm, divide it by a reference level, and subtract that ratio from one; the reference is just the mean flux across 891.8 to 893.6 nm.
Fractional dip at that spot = -0.010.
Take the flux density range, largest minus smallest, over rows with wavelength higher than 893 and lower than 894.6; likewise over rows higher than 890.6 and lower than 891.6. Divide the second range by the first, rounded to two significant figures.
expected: 1.2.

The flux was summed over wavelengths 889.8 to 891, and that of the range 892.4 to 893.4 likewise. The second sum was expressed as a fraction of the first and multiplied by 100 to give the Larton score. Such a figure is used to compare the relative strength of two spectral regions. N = 74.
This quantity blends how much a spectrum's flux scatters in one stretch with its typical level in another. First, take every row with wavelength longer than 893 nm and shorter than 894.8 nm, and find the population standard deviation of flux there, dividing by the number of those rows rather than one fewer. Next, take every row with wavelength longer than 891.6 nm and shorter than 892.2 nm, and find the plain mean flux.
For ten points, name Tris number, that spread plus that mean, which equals 29.6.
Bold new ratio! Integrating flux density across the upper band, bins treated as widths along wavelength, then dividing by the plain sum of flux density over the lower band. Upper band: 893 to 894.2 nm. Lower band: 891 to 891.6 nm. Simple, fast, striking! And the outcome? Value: 0.6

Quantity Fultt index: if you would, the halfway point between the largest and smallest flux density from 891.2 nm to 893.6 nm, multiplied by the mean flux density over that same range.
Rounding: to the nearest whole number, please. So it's 857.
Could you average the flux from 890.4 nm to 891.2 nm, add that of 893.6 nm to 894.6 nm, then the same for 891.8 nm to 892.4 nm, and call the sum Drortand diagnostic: 88.1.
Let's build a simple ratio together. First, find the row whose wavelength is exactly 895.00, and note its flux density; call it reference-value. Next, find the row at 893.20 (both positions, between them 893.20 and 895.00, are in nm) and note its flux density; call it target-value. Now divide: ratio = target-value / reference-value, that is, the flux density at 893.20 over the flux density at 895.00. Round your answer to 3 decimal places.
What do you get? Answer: 1.021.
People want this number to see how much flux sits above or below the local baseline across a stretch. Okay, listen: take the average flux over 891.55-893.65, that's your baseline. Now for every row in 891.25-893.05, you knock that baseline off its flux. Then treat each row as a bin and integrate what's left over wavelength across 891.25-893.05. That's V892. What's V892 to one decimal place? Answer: 0.2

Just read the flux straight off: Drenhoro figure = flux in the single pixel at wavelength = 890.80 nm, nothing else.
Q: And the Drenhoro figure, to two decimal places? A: 29.58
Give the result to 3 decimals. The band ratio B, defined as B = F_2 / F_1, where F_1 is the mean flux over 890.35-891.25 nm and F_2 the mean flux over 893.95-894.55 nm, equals 0.981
